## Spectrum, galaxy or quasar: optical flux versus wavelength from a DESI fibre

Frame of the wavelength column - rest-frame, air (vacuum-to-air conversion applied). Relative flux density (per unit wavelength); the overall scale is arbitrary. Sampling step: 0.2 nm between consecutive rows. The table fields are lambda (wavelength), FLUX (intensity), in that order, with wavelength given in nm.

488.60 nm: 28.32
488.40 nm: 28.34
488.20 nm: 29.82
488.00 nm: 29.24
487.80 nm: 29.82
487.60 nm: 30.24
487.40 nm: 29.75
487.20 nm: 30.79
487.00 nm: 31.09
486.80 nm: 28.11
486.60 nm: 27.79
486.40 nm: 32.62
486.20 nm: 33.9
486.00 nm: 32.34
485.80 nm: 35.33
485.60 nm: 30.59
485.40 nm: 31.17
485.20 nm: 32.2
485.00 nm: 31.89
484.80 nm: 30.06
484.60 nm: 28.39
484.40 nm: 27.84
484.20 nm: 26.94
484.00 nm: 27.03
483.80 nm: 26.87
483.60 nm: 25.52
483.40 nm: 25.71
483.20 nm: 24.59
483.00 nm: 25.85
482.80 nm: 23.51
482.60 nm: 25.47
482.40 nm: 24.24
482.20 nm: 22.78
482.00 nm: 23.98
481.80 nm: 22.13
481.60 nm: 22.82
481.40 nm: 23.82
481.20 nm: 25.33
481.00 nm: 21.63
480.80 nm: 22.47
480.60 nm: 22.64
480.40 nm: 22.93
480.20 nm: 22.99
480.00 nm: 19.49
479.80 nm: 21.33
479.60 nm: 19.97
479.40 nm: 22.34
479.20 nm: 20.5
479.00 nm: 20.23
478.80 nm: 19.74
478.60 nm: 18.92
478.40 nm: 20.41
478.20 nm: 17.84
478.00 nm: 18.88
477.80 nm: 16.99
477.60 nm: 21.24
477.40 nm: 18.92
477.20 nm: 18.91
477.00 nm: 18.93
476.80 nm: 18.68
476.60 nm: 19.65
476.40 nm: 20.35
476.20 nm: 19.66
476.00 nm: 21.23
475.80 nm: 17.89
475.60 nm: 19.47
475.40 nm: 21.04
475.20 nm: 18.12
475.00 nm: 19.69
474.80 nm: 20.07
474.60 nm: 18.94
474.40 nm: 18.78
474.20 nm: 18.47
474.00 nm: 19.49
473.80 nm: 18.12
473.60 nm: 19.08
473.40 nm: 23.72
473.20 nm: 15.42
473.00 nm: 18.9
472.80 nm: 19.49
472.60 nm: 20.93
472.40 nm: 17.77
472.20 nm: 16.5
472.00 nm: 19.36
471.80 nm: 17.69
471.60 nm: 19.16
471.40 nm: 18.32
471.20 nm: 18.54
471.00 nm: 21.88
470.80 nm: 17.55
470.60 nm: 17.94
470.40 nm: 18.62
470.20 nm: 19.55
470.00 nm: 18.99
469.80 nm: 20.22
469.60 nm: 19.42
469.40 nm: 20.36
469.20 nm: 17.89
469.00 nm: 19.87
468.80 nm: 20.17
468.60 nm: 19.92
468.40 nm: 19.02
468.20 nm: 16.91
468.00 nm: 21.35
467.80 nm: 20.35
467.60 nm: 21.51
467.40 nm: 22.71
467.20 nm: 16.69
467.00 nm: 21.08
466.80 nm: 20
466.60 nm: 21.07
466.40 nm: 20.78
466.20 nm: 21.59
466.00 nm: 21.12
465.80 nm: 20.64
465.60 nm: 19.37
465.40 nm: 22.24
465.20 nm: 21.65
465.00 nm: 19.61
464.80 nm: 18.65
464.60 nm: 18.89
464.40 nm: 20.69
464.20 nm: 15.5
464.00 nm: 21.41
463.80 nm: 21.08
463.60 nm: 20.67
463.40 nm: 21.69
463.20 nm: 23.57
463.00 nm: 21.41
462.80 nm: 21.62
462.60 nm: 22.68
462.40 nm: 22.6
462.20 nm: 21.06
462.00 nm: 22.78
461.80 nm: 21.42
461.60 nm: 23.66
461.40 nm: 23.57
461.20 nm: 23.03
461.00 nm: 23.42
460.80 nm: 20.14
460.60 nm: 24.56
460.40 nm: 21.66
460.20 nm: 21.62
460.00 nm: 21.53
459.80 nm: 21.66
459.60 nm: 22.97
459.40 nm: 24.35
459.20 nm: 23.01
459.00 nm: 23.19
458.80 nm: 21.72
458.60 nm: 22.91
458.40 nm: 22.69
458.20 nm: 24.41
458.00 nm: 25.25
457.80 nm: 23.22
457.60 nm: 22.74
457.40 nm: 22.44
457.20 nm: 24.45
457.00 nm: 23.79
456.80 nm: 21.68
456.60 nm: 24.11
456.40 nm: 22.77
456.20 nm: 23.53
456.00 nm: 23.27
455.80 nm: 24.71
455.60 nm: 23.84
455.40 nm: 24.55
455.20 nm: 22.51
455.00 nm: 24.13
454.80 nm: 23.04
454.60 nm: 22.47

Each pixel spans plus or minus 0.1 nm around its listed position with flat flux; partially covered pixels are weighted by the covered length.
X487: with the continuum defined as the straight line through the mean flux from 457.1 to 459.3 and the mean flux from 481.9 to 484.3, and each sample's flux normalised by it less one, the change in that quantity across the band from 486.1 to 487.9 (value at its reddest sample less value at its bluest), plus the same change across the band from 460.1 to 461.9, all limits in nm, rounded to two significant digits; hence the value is -0.18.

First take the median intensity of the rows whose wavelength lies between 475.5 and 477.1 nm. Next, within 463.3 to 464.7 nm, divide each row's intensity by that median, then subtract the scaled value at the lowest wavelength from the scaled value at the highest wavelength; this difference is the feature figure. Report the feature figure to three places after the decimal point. -0.143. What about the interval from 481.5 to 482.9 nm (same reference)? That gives 0.035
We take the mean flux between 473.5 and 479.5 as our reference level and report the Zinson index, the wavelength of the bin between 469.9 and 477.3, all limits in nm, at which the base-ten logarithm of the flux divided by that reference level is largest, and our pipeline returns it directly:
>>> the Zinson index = 473.40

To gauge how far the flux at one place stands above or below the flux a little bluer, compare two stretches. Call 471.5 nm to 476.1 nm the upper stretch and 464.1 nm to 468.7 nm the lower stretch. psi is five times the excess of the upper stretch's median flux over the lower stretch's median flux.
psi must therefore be -7.8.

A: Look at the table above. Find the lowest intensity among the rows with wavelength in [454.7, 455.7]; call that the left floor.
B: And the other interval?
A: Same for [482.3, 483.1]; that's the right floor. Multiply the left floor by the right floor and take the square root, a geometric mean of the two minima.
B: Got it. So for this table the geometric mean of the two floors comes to 23.0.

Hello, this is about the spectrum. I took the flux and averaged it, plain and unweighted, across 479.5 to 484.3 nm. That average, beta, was 23.8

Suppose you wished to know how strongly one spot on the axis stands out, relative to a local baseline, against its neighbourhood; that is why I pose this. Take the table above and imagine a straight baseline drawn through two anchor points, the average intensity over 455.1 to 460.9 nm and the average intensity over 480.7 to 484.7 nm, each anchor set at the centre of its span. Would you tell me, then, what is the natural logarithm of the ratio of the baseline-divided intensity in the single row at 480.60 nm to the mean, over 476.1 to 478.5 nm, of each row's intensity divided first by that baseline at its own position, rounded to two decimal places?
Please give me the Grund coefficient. 0.15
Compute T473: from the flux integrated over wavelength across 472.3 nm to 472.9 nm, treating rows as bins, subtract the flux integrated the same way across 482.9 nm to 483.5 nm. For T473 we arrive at -4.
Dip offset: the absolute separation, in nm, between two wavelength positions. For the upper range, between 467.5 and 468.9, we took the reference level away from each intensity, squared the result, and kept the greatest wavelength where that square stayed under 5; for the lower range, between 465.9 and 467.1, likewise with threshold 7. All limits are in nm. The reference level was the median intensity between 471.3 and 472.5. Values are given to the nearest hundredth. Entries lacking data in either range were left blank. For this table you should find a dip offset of 2.00 nm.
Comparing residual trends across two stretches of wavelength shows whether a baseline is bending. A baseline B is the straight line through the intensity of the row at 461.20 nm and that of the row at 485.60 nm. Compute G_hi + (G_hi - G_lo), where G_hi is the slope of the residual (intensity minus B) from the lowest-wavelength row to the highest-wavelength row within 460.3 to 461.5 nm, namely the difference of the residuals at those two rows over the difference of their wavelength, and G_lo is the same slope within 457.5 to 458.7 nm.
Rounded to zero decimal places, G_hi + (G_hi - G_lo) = 3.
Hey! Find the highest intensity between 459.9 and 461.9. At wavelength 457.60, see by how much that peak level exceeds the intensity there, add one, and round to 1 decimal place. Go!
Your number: 2.8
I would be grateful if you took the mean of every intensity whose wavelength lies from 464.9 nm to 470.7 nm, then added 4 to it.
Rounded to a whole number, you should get 24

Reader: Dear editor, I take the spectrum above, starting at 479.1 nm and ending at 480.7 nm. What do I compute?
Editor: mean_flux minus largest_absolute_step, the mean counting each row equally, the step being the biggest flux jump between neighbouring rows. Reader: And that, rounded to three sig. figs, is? 18.0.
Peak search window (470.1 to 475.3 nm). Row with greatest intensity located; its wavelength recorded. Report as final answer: 473.40 nm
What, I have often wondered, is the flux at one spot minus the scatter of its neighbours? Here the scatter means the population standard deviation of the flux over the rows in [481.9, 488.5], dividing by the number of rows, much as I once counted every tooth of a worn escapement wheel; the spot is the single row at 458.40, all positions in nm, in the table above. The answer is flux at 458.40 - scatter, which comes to 19.6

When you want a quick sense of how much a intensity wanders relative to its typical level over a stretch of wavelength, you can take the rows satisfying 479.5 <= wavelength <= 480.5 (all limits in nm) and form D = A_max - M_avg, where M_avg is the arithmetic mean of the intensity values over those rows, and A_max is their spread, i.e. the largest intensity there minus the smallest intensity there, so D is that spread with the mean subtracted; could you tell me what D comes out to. -17.8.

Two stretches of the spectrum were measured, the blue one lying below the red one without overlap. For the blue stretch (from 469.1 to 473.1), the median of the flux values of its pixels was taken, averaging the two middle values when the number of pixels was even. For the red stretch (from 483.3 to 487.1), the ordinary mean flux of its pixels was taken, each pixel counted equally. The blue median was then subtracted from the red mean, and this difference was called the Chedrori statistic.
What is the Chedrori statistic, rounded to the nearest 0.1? 10.8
